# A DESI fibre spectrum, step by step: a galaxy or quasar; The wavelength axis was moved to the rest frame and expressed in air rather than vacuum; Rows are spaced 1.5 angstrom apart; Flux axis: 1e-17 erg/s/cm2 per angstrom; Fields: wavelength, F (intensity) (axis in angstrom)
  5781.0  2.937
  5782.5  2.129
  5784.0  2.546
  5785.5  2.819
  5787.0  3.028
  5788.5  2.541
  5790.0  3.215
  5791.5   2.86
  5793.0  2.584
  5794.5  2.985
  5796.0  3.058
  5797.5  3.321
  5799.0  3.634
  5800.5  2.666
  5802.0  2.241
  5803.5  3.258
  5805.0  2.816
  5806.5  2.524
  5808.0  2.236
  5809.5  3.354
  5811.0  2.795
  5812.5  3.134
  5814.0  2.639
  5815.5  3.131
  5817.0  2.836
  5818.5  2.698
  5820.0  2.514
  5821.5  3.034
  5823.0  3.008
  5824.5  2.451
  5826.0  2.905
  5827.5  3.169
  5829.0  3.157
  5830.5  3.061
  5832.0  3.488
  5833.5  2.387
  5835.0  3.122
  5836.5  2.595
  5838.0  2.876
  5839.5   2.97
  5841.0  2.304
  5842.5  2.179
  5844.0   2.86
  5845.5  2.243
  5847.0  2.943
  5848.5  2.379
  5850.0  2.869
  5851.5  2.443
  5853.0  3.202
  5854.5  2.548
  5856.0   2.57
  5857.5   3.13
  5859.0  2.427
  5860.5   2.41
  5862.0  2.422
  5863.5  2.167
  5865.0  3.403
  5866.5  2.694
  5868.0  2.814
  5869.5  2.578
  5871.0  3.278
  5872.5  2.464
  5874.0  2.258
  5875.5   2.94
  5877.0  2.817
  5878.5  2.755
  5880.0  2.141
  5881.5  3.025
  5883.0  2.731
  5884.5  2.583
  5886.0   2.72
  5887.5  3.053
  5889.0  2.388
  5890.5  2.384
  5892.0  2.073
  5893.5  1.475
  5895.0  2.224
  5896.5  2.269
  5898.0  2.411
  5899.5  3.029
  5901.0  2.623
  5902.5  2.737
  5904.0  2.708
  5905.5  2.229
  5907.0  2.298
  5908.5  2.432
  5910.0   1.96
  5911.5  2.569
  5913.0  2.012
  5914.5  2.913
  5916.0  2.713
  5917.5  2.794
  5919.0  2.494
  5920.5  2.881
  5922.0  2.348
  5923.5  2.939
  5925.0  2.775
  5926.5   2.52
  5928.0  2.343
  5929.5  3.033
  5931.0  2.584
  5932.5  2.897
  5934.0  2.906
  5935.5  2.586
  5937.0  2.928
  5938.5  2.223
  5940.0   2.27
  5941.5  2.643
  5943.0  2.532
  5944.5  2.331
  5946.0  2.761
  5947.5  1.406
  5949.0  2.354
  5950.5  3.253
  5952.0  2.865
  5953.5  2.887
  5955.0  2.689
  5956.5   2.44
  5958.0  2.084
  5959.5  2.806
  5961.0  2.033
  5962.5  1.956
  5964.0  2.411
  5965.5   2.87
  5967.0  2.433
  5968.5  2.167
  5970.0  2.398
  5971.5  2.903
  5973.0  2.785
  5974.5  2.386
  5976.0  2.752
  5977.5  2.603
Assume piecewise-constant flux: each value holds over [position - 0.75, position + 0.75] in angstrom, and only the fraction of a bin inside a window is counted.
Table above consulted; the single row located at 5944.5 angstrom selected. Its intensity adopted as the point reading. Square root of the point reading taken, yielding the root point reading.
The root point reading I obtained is 1.53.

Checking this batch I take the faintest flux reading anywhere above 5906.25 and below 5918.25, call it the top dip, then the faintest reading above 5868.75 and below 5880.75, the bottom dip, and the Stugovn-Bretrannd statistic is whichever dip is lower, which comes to 2.0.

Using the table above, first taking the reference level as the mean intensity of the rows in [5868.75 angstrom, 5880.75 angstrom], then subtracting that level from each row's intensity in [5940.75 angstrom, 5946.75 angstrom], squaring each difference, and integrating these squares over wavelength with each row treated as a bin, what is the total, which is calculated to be 0.20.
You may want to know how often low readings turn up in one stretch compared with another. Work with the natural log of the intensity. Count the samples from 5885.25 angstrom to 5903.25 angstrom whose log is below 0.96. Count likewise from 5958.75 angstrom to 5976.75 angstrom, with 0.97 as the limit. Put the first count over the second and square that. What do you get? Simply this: 1.0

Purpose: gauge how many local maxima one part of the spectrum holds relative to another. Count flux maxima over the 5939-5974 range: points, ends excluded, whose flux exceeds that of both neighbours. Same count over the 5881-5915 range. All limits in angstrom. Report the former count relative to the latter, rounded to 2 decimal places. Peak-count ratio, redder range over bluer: 1.40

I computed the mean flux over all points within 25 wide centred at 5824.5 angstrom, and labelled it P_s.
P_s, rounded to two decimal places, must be 2.90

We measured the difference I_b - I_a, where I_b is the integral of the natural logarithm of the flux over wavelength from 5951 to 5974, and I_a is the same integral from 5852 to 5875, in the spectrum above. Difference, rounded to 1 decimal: -1.5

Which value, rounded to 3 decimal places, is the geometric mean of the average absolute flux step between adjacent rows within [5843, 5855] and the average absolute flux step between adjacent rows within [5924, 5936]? 0.436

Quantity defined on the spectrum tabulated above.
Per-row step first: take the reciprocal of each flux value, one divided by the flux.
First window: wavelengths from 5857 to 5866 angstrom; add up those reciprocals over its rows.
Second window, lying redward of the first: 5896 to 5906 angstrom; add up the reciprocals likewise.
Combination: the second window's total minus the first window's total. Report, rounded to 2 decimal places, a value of 0.44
